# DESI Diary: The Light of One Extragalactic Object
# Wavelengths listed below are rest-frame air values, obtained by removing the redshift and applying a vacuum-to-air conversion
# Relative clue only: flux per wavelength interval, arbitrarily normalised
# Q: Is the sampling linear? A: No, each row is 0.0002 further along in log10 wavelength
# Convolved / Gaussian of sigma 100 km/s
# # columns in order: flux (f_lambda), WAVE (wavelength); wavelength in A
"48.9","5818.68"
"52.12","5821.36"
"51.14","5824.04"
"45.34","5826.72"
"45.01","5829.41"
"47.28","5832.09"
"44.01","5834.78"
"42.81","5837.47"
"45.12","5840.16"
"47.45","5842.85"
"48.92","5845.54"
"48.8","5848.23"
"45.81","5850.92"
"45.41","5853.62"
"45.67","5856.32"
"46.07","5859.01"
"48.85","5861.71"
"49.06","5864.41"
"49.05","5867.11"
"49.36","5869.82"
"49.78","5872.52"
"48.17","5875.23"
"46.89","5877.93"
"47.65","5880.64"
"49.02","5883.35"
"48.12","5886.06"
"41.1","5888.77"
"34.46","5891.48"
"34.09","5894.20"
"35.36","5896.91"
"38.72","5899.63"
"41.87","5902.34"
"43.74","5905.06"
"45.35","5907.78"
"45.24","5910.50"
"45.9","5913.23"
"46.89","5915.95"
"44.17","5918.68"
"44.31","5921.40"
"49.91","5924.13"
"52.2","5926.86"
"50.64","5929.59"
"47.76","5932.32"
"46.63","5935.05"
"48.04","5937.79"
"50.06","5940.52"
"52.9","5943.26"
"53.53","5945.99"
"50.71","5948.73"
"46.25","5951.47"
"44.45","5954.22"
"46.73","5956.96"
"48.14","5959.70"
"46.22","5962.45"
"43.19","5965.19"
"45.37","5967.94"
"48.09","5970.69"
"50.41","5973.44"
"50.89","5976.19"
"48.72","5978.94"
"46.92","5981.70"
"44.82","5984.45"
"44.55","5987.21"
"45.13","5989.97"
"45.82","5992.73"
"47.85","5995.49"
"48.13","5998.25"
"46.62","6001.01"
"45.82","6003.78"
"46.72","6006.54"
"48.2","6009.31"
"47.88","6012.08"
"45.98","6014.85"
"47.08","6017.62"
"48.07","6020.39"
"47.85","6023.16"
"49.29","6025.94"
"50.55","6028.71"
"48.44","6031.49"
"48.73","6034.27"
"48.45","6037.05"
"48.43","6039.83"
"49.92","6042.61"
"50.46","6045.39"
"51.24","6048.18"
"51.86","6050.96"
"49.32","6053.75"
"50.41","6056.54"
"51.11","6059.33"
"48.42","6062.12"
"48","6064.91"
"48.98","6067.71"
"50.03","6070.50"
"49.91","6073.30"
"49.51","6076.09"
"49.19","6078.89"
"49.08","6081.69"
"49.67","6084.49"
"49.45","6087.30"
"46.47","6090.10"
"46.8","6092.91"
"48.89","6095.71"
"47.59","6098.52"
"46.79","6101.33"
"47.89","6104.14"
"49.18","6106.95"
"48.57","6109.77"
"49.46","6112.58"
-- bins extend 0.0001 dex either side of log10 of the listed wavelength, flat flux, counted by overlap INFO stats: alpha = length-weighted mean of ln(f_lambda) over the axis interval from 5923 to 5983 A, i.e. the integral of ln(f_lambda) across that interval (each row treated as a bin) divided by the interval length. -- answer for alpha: 3.88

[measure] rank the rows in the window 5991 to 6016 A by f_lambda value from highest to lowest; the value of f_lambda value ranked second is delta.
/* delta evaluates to 48.13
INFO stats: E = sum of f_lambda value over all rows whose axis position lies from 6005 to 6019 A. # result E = 236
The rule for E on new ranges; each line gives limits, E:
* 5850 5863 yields 232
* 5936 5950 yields 255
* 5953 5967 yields 229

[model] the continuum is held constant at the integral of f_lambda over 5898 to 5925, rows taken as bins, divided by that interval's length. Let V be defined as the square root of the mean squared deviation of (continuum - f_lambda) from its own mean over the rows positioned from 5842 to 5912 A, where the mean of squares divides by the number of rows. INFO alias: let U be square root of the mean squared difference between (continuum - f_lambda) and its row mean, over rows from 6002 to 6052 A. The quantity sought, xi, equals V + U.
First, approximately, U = 1.7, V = 4.7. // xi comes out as 6.3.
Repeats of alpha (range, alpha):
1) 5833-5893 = 3.83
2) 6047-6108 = 3.89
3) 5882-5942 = 3.79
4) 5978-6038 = 3.86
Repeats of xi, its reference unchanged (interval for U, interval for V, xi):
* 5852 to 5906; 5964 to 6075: 7.1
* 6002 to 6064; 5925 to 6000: 4.3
